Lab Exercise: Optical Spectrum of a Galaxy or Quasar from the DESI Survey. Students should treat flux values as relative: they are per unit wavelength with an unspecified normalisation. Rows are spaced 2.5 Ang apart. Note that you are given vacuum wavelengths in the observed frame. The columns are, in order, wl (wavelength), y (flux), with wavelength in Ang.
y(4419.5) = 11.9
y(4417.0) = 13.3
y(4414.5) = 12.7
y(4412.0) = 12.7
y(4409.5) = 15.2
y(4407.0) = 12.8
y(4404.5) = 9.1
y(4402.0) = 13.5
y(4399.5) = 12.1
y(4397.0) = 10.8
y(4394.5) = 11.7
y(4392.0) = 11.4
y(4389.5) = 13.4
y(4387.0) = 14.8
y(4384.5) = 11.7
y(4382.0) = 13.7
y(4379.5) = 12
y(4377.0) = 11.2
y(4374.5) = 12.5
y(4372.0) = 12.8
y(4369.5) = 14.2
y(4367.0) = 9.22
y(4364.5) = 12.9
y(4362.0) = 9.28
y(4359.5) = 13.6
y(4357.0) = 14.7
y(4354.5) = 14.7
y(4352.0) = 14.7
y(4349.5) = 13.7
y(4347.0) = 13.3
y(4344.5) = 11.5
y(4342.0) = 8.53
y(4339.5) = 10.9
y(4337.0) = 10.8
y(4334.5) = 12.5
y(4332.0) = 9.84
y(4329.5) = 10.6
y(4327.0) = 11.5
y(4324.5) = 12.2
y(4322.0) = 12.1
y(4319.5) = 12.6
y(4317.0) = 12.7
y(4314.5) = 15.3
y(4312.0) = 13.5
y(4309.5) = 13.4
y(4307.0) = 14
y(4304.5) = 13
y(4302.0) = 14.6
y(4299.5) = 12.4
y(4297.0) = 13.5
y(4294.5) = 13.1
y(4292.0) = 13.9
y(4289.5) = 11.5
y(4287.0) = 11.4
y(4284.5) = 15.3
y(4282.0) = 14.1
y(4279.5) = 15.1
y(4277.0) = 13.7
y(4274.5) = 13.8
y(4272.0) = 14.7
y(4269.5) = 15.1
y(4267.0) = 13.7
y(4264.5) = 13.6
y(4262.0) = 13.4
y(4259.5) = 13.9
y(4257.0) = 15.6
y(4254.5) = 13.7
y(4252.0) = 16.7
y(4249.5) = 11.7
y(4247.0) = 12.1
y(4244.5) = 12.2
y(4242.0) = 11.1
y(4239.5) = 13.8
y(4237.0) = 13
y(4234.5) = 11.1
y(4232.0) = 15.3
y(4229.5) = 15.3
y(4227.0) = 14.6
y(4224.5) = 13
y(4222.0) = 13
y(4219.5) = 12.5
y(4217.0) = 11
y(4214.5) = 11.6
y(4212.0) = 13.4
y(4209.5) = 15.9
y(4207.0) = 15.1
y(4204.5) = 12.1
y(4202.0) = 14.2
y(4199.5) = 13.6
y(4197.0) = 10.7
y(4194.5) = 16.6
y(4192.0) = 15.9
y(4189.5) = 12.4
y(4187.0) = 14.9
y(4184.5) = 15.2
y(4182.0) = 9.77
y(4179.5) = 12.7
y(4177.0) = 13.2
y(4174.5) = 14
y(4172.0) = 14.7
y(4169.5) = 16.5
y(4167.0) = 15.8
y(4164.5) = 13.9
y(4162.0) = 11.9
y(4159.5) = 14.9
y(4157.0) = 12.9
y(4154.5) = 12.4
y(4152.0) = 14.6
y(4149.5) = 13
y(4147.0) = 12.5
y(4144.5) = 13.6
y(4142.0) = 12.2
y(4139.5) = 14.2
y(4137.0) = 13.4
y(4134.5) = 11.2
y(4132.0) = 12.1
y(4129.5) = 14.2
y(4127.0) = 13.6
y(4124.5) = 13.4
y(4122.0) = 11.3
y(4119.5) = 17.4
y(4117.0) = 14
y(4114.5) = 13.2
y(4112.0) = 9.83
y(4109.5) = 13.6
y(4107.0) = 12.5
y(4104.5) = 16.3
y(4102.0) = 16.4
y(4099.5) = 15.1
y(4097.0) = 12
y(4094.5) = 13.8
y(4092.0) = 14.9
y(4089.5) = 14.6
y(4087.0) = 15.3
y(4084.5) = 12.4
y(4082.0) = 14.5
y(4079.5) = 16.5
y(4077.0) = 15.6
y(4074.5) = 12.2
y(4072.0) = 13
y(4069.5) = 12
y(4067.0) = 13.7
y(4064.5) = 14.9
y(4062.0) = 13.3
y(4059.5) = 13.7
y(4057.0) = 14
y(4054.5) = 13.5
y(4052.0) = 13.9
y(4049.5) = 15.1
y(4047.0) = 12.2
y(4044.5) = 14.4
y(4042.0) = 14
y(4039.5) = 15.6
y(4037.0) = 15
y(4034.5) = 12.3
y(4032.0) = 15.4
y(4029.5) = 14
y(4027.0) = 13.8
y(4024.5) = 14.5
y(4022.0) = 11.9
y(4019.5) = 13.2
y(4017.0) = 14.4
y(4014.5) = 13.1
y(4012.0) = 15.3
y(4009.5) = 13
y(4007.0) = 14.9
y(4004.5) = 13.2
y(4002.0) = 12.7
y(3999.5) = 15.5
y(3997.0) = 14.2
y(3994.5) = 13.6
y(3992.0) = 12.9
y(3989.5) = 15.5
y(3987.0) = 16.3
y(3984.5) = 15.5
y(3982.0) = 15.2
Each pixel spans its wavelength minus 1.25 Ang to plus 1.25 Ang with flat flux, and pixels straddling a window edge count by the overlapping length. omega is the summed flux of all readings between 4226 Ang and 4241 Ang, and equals 83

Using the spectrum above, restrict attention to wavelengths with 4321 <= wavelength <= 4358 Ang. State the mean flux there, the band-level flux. 12.1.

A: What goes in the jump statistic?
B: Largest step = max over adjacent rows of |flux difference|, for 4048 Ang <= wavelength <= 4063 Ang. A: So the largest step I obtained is 1.2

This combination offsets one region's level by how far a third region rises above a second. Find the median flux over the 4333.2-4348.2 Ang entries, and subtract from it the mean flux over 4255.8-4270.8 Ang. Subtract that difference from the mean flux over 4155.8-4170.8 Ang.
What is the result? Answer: 17.3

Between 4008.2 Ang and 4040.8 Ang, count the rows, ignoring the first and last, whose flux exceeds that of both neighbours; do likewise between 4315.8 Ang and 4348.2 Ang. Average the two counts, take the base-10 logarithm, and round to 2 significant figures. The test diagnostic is 0.54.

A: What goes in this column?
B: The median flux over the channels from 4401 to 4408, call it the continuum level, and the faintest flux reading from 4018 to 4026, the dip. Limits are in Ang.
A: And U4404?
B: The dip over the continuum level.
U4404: 0.93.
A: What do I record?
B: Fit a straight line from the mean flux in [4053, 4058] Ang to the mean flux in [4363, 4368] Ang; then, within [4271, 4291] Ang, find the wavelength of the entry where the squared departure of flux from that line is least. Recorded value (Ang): 4289.5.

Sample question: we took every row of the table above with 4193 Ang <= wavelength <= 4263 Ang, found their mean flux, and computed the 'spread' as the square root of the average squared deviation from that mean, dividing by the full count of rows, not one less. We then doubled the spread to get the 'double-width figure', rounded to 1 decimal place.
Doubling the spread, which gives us 3.4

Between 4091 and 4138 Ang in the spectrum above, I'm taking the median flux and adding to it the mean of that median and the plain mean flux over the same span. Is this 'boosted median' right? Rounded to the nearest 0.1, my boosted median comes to 27.2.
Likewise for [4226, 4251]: 25.4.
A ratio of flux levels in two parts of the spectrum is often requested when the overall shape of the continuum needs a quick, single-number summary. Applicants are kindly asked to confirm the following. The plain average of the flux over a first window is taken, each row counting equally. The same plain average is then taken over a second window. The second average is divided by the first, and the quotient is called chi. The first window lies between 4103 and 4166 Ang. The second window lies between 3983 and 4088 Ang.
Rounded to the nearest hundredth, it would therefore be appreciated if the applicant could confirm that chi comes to 1.06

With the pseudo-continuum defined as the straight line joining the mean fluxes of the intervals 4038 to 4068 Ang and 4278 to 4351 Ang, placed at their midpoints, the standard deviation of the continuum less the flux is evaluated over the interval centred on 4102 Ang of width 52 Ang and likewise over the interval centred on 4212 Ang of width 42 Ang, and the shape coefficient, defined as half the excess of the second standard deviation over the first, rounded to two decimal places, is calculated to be -0.03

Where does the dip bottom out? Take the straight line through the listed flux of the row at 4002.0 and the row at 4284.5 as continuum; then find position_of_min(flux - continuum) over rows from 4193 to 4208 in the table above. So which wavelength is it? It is 4197.0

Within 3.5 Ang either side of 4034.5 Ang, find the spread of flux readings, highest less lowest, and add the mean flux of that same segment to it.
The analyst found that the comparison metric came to 17.3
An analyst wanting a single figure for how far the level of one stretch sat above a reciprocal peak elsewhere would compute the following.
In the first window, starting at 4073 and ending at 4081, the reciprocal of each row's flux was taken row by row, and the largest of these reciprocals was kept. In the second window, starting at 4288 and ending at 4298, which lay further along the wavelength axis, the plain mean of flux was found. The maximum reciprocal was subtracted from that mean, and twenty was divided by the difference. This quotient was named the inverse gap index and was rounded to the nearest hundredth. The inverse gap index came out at 1.55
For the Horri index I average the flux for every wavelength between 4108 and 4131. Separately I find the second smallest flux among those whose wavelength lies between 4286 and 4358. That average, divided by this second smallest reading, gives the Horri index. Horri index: 1.36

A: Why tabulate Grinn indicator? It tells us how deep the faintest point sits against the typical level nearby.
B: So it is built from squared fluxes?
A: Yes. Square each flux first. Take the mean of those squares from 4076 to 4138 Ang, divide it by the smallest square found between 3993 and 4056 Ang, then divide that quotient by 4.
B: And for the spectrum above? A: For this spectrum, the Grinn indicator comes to 0.346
